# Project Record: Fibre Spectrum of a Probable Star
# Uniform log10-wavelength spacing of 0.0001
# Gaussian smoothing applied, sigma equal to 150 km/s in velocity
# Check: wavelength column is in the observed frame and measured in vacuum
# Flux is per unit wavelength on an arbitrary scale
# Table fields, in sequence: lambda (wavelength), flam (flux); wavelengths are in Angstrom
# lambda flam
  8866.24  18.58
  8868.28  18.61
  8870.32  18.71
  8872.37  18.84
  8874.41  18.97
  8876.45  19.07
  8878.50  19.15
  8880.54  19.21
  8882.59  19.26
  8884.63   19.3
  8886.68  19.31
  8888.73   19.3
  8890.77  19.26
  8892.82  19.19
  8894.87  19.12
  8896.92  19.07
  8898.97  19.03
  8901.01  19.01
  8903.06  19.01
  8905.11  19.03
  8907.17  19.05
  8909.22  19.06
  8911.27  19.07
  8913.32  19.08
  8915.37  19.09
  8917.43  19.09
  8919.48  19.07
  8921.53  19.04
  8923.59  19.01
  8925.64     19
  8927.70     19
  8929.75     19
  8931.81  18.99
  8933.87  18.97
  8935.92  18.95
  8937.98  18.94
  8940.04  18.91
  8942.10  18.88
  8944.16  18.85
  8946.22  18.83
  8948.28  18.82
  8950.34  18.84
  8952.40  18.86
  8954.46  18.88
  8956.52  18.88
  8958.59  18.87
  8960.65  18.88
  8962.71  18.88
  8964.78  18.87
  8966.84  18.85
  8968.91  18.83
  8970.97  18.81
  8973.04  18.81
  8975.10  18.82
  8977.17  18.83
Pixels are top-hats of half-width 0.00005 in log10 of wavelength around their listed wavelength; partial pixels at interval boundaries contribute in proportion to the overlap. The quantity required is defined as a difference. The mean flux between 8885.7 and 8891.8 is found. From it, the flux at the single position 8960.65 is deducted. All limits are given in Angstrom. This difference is 0.41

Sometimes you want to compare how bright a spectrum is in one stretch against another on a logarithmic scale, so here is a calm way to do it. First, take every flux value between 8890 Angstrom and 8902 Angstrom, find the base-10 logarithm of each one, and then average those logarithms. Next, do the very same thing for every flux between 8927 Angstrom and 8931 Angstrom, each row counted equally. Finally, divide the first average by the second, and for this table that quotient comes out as 1.002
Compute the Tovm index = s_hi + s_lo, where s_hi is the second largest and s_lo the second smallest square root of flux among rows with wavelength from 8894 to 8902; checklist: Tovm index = 8.73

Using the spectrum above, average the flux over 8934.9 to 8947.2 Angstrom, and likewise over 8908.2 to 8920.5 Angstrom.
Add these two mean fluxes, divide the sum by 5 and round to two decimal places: 7.59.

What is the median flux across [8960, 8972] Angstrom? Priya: 18.9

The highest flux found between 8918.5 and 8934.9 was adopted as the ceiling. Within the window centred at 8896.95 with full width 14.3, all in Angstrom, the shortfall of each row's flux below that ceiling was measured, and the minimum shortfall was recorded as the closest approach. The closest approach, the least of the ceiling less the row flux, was -0.19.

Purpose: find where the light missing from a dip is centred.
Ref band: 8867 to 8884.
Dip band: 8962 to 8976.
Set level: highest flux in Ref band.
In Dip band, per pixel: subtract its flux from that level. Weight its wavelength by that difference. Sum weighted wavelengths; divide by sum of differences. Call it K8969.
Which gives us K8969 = 8969.1 Angstrom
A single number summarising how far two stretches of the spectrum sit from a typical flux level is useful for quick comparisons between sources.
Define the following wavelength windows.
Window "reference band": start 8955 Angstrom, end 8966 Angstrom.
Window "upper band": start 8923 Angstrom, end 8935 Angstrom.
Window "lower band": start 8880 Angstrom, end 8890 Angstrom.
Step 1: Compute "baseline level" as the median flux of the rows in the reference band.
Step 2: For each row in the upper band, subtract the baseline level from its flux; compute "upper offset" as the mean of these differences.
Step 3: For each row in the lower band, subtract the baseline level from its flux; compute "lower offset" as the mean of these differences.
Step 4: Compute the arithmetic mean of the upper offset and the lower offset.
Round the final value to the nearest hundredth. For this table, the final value 0.26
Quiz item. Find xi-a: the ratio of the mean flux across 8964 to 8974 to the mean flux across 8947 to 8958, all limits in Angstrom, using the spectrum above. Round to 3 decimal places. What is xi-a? 0.999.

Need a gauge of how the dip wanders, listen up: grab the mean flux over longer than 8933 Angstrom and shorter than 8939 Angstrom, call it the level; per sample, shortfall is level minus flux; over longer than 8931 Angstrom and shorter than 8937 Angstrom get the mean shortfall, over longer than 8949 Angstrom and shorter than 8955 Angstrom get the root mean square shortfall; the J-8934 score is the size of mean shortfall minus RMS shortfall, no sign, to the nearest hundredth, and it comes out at 0.11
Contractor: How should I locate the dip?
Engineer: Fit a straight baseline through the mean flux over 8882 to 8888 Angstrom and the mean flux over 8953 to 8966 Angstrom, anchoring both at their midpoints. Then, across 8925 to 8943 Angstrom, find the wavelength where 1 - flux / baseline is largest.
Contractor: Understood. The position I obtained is 8942.10 Angstrom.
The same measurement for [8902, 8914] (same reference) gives 8903.06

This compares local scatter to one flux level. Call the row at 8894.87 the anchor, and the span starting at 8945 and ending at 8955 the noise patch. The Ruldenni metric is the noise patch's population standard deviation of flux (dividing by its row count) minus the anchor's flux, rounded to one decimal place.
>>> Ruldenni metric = -19.1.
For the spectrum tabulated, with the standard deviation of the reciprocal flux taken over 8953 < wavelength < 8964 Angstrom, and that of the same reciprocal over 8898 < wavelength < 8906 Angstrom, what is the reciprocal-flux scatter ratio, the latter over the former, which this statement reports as 2.5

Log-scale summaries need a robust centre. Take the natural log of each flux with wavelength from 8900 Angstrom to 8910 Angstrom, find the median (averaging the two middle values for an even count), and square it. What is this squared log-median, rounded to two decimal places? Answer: 8.68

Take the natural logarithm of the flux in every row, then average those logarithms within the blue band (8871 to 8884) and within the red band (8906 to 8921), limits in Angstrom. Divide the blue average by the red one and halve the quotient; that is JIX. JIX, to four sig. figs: 0.5001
